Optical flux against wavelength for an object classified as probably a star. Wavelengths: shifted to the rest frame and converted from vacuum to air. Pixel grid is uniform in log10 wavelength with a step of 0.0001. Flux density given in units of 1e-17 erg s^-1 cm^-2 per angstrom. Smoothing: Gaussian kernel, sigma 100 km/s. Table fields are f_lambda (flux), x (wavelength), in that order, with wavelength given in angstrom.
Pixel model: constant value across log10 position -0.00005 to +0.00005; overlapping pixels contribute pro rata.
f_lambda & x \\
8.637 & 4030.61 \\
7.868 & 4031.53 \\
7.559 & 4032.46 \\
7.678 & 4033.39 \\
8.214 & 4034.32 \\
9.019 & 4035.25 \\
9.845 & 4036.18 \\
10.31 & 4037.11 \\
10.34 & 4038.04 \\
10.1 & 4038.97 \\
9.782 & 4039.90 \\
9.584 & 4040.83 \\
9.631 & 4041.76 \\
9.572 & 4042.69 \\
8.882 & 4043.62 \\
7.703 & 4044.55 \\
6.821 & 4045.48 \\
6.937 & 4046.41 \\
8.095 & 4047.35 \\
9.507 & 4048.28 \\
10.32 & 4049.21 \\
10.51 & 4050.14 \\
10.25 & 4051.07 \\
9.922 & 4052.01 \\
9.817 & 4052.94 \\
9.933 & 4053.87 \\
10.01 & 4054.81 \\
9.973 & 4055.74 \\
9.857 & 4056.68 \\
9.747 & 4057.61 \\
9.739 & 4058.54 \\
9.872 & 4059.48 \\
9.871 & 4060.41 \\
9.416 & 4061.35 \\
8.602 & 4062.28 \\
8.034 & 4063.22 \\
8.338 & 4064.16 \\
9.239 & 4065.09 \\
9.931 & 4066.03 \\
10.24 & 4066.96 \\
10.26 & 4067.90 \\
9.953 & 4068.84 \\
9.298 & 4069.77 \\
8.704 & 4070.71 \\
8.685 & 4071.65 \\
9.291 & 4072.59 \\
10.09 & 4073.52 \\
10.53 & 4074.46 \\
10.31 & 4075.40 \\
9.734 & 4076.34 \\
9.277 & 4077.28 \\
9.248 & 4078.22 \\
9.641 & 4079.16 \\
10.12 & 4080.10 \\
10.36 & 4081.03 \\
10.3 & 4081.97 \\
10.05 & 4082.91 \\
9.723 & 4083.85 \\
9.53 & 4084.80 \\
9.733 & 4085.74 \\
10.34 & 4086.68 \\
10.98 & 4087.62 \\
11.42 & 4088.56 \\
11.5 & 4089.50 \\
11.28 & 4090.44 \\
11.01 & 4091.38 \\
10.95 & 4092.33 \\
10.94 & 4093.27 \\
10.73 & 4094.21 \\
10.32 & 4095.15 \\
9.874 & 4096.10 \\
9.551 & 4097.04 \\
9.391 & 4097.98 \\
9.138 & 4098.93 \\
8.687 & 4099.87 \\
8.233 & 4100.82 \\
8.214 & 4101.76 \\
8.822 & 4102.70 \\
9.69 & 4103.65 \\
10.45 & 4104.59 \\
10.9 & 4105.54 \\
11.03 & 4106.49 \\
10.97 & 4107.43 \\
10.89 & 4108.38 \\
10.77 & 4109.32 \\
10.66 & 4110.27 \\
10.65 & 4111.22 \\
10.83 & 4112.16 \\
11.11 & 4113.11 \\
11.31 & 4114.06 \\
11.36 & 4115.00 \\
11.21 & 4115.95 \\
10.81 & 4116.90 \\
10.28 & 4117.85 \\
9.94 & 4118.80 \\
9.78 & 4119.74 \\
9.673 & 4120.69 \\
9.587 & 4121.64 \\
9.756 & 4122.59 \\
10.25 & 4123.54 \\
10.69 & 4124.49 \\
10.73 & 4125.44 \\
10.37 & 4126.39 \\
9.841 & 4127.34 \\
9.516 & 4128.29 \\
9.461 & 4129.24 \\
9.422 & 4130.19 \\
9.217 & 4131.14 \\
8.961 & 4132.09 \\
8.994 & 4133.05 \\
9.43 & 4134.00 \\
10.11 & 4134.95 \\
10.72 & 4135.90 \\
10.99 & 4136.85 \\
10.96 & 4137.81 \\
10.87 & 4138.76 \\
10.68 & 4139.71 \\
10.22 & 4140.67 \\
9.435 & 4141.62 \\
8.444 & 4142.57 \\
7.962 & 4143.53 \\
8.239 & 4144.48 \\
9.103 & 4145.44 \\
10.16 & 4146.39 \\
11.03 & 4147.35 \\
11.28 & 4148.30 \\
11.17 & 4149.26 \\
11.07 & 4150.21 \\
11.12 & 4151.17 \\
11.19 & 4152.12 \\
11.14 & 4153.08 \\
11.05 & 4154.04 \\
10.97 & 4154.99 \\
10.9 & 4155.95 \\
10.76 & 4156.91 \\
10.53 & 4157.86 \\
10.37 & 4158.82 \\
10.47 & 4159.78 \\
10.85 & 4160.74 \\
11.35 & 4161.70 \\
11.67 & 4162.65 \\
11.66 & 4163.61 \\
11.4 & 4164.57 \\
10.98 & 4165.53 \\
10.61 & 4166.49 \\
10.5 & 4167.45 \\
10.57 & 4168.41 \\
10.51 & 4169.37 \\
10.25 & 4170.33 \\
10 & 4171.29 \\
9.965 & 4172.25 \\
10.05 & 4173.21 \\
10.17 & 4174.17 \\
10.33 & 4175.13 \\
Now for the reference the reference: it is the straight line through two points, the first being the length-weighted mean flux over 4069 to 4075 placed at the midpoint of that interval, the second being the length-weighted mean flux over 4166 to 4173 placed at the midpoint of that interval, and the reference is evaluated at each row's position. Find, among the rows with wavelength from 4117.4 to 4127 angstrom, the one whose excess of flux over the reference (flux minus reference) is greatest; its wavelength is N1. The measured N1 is 4125.44 angstrom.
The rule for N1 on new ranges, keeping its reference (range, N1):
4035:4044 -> 4038.04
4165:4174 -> 4165.53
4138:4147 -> 4138.76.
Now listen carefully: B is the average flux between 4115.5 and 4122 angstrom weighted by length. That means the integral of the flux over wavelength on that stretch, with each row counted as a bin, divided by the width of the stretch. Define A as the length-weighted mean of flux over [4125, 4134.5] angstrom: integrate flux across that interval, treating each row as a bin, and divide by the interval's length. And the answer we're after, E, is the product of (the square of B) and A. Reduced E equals 996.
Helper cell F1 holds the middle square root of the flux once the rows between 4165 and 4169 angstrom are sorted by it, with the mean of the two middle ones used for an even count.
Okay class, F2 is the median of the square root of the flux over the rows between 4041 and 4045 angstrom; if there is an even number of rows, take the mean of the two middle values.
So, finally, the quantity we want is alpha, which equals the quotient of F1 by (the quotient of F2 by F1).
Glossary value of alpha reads 3.49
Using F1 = 3.25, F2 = 3.04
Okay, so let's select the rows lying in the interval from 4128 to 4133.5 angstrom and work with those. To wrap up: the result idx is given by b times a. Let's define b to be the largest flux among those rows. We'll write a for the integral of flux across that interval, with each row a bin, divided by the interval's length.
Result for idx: 88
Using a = 9.2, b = 9.516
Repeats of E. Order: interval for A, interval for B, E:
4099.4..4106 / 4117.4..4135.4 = 890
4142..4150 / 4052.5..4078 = 892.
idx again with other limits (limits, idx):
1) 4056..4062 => 96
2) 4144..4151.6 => 117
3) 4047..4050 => 98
